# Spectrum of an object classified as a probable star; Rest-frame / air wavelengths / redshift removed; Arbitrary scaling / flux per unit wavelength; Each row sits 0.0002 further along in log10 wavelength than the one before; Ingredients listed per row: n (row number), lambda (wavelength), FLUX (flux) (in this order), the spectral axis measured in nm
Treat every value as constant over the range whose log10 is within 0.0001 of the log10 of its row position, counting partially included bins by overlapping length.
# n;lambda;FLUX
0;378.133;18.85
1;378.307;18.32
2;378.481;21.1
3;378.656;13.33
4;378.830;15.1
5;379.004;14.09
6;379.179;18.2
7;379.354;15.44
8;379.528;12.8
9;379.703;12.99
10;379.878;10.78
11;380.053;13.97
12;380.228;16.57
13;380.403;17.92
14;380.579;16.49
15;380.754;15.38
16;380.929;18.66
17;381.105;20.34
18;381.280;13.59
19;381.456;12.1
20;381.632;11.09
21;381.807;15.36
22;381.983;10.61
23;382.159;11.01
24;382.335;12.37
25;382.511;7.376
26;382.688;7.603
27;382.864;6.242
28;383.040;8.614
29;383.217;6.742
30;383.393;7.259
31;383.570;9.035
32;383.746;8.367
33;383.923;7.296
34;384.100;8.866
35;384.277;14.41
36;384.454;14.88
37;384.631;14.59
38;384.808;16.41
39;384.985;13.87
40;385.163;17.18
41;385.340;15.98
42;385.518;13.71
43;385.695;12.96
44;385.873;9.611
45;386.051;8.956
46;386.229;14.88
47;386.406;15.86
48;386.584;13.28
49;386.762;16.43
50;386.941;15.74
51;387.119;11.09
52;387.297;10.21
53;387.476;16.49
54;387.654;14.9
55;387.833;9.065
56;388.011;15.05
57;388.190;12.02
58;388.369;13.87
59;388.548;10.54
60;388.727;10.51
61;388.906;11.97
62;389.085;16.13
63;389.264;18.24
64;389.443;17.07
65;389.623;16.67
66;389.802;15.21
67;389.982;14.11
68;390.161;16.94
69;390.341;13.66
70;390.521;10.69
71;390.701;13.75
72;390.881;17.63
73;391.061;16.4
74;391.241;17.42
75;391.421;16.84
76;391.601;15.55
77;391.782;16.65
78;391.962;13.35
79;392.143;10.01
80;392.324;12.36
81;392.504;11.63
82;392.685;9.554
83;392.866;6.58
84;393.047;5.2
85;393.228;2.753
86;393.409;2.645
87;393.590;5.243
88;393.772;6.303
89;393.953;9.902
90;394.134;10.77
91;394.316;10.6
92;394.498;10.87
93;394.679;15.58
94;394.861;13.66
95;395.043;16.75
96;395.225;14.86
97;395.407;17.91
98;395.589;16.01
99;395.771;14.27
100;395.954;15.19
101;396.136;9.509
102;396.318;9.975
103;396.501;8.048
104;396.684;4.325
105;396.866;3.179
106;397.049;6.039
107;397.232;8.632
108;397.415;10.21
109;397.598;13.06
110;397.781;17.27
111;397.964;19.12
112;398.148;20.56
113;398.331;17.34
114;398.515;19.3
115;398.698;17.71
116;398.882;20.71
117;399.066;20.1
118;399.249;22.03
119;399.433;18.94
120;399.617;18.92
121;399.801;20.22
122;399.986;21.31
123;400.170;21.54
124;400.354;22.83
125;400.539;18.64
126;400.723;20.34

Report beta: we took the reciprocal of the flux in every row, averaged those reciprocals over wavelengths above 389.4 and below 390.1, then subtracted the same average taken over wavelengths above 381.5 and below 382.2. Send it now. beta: -0.021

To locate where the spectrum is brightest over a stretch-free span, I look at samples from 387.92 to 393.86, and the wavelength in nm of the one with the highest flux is 389.264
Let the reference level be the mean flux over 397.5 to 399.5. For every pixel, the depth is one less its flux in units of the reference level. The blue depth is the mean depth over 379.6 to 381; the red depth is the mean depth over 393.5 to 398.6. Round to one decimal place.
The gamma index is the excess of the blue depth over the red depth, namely -0.2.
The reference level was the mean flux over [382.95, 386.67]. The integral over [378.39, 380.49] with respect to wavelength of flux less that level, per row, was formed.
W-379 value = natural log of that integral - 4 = -2.1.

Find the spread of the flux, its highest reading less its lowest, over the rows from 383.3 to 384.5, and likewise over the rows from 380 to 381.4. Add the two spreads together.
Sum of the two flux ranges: 14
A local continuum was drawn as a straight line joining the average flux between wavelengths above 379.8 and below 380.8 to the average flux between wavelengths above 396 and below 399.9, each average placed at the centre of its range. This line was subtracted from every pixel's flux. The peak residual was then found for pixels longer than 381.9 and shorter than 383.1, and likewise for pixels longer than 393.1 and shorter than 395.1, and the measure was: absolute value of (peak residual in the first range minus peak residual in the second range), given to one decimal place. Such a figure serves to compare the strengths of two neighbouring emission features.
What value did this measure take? 4.8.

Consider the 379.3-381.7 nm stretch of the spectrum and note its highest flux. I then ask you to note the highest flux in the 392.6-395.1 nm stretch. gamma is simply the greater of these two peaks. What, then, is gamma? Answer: 20.3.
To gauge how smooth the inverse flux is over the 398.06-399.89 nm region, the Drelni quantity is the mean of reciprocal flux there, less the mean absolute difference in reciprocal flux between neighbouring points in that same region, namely 0.046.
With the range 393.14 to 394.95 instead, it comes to 0.123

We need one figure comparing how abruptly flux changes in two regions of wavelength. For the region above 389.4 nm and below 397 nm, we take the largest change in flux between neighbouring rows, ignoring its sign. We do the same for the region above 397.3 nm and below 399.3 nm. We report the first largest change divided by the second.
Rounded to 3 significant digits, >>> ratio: 1.35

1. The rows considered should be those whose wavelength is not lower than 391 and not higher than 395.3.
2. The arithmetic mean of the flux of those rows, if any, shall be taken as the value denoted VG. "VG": 11.3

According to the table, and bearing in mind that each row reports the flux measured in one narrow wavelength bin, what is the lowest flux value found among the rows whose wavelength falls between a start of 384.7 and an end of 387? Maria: 8.956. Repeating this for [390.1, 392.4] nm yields 10.01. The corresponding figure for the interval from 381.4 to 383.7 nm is 6.242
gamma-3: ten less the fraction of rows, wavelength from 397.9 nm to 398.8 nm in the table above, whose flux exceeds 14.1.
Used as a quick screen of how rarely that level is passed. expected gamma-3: 9.0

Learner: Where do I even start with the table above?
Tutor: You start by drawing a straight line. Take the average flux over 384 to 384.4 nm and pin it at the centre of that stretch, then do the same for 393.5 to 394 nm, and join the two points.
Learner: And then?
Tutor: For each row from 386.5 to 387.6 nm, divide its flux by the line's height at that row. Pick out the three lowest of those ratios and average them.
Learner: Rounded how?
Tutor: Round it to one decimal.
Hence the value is 1.1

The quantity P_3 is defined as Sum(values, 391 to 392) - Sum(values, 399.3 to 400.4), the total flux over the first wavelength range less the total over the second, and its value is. -28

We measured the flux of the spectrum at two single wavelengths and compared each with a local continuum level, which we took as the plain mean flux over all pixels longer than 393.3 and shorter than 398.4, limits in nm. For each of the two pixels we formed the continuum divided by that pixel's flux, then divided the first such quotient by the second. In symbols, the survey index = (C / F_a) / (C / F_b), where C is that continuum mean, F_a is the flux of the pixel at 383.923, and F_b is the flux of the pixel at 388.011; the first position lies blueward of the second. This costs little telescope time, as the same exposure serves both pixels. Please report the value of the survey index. 2.1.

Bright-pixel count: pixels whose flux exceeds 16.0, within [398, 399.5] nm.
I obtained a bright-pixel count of 8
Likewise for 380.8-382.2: 2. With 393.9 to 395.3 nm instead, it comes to 1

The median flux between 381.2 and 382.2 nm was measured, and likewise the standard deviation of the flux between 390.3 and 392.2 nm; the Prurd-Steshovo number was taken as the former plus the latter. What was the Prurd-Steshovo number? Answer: 14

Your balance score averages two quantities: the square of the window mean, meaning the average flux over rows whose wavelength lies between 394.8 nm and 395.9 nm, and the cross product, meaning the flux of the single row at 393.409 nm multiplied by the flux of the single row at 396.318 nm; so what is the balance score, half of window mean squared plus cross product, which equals 135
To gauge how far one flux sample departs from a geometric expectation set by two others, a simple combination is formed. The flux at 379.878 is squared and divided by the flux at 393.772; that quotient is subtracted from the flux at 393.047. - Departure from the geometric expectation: -13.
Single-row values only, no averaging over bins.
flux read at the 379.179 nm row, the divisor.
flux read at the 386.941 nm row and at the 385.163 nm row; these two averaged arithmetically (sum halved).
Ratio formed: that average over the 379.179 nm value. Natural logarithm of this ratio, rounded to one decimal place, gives -0.1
